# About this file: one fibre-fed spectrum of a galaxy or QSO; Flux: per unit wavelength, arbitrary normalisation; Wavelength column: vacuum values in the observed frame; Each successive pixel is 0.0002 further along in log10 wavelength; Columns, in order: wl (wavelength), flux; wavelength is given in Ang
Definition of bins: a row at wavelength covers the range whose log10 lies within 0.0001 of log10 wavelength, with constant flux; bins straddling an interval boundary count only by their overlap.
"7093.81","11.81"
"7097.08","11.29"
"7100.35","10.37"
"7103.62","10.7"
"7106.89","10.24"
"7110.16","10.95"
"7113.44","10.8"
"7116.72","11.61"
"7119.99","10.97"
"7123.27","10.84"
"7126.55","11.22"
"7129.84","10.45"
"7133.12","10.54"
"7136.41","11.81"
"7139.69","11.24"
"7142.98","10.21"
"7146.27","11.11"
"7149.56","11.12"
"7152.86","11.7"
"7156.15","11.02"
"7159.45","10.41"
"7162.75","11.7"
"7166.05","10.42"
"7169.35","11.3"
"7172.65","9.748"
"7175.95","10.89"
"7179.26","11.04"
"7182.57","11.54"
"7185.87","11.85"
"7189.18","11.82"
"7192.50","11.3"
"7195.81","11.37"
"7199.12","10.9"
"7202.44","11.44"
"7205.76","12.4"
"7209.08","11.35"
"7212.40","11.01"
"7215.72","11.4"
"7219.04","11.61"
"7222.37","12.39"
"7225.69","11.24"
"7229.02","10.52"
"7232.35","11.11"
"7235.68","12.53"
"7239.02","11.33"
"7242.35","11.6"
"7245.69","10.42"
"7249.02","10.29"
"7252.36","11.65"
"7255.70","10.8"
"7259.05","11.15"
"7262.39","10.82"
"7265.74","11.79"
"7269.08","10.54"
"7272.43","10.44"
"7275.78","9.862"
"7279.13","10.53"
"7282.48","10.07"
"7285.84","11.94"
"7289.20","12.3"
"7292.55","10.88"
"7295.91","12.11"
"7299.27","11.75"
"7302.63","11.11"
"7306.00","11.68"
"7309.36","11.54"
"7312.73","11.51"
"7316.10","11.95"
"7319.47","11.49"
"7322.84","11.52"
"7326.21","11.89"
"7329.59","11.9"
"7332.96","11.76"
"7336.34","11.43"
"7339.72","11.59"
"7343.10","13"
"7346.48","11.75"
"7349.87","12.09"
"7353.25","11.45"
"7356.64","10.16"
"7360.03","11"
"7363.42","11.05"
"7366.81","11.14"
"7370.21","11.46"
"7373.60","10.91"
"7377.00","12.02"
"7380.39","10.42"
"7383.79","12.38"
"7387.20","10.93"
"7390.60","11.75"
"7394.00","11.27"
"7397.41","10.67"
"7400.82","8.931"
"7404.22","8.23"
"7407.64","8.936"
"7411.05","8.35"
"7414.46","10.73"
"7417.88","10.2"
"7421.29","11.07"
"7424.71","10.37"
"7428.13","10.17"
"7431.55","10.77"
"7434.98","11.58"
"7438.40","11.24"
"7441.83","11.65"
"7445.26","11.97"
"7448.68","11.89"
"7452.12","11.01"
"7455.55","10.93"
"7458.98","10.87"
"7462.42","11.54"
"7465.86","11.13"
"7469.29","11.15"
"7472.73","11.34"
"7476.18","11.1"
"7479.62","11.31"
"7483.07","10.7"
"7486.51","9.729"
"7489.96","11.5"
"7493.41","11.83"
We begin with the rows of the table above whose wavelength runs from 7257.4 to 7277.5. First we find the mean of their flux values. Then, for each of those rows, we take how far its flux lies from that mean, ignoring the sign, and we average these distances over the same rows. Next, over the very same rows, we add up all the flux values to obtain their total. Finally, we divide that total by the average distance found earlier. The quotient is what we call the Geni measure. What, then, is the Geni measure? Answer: 133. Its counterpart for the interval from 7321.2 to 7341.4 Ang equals 416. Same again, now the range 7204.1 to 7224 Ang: 150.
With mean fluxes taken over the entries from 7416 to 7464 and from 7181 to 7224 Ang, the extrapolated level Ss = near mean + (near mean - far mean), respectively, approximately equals 10.6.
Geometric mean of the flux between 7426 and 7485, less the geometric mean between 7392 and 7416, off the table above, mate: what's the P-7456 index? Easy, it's 1.7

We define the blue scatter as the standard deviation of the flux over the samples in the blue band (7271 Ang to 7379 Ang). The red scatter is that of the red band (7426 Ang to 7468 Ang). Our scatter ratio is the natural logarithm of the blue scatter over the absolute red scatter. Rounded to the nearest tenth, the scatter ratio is 0.3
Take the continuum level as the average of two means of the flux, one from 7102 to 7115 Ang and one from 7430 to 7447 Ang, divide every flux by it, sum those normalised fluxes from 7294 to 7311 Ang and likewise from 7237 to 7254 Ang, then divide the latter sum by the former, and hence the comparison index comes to 0.95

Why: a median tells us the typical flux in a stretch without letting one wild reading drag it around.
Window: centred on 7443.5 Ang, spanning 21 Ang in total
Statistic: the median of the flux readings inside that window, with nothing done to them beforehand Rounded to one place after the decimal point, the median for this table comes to 11.6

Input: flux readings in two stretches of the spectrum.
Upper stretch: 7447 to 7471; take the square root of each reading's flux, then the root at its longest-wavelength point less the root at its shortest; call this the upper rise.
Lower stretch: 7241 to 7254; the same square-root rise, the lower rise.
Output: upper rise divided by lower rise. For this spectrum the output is -15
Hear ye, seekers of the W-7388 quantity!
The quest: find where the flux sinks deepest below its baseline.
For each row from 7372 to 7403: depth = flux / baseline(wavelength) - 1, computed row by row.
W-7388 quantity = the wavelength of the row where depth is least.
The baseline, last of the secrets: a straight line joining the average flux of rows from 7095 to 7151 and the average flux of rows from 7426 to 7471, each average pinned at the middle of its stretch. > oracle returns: 7400.82 Ang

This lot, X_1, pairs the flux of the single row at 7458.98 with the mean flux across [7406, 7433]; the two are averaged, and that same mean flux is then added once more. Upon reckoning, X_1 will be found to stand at 20.5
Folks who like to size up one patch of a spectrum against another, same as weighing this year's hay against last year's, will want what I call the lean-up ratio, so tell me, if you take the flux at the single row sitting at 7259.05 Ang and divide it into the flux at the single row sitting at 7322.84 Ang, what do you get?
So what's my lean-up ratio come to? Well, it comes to 1.033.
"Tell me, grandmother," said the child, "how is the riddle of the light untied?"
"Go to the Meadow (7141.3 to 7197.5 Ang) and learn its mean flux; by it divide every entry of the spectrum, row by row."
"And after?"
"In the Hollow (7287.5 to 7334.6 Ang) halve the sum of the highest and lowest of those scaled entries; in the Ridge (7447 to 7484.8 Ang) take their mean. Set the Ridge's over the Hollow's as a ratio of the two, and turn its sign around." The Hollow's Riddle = -0.96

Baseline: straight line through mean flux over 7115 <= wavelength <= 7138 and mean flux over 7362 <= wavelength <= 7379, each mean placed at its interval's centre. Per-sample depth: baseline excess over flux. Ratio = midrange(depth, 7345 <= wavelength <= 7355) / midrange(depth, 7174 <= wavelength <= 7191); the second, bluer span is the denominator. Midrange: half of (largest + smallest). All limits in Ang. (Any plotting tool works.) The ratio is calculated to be 1.9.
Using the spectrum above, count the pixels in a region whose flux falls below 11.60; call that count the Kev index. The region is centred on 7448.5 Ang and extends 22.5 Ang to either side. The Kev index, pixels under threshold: 10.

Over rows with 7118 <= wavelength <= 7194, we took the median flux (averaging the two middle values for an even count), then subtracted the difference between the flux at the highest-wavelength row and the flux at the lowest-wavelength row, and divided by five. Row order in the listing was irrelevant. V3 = 2.16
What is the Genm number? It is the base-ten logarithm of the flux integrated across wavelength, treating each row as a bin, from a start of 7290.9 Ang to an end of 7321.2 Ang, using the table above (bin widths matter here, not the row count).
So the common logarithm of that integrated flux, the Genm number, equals 2.54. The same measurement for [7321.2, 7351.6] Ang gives 2.56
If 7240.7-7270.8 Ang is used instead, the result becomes 2.52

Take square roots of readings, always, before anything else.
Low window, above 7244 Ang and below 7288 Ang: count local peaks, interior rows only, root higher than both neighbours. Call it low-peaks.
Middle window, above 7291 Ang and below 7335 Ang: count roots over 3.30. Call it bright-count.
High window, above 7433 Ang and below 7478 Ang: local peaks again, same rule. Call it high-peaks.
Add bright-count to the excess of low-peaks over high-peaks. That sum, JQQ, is 13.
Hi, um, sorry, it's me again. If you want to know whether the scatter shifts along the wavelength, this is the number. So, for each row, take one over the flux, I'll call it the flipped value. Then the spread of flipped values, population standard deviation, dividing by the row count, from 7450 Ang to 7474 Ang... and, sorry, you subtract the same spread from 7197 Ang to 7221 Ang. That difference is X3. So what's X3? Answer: -0.0016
